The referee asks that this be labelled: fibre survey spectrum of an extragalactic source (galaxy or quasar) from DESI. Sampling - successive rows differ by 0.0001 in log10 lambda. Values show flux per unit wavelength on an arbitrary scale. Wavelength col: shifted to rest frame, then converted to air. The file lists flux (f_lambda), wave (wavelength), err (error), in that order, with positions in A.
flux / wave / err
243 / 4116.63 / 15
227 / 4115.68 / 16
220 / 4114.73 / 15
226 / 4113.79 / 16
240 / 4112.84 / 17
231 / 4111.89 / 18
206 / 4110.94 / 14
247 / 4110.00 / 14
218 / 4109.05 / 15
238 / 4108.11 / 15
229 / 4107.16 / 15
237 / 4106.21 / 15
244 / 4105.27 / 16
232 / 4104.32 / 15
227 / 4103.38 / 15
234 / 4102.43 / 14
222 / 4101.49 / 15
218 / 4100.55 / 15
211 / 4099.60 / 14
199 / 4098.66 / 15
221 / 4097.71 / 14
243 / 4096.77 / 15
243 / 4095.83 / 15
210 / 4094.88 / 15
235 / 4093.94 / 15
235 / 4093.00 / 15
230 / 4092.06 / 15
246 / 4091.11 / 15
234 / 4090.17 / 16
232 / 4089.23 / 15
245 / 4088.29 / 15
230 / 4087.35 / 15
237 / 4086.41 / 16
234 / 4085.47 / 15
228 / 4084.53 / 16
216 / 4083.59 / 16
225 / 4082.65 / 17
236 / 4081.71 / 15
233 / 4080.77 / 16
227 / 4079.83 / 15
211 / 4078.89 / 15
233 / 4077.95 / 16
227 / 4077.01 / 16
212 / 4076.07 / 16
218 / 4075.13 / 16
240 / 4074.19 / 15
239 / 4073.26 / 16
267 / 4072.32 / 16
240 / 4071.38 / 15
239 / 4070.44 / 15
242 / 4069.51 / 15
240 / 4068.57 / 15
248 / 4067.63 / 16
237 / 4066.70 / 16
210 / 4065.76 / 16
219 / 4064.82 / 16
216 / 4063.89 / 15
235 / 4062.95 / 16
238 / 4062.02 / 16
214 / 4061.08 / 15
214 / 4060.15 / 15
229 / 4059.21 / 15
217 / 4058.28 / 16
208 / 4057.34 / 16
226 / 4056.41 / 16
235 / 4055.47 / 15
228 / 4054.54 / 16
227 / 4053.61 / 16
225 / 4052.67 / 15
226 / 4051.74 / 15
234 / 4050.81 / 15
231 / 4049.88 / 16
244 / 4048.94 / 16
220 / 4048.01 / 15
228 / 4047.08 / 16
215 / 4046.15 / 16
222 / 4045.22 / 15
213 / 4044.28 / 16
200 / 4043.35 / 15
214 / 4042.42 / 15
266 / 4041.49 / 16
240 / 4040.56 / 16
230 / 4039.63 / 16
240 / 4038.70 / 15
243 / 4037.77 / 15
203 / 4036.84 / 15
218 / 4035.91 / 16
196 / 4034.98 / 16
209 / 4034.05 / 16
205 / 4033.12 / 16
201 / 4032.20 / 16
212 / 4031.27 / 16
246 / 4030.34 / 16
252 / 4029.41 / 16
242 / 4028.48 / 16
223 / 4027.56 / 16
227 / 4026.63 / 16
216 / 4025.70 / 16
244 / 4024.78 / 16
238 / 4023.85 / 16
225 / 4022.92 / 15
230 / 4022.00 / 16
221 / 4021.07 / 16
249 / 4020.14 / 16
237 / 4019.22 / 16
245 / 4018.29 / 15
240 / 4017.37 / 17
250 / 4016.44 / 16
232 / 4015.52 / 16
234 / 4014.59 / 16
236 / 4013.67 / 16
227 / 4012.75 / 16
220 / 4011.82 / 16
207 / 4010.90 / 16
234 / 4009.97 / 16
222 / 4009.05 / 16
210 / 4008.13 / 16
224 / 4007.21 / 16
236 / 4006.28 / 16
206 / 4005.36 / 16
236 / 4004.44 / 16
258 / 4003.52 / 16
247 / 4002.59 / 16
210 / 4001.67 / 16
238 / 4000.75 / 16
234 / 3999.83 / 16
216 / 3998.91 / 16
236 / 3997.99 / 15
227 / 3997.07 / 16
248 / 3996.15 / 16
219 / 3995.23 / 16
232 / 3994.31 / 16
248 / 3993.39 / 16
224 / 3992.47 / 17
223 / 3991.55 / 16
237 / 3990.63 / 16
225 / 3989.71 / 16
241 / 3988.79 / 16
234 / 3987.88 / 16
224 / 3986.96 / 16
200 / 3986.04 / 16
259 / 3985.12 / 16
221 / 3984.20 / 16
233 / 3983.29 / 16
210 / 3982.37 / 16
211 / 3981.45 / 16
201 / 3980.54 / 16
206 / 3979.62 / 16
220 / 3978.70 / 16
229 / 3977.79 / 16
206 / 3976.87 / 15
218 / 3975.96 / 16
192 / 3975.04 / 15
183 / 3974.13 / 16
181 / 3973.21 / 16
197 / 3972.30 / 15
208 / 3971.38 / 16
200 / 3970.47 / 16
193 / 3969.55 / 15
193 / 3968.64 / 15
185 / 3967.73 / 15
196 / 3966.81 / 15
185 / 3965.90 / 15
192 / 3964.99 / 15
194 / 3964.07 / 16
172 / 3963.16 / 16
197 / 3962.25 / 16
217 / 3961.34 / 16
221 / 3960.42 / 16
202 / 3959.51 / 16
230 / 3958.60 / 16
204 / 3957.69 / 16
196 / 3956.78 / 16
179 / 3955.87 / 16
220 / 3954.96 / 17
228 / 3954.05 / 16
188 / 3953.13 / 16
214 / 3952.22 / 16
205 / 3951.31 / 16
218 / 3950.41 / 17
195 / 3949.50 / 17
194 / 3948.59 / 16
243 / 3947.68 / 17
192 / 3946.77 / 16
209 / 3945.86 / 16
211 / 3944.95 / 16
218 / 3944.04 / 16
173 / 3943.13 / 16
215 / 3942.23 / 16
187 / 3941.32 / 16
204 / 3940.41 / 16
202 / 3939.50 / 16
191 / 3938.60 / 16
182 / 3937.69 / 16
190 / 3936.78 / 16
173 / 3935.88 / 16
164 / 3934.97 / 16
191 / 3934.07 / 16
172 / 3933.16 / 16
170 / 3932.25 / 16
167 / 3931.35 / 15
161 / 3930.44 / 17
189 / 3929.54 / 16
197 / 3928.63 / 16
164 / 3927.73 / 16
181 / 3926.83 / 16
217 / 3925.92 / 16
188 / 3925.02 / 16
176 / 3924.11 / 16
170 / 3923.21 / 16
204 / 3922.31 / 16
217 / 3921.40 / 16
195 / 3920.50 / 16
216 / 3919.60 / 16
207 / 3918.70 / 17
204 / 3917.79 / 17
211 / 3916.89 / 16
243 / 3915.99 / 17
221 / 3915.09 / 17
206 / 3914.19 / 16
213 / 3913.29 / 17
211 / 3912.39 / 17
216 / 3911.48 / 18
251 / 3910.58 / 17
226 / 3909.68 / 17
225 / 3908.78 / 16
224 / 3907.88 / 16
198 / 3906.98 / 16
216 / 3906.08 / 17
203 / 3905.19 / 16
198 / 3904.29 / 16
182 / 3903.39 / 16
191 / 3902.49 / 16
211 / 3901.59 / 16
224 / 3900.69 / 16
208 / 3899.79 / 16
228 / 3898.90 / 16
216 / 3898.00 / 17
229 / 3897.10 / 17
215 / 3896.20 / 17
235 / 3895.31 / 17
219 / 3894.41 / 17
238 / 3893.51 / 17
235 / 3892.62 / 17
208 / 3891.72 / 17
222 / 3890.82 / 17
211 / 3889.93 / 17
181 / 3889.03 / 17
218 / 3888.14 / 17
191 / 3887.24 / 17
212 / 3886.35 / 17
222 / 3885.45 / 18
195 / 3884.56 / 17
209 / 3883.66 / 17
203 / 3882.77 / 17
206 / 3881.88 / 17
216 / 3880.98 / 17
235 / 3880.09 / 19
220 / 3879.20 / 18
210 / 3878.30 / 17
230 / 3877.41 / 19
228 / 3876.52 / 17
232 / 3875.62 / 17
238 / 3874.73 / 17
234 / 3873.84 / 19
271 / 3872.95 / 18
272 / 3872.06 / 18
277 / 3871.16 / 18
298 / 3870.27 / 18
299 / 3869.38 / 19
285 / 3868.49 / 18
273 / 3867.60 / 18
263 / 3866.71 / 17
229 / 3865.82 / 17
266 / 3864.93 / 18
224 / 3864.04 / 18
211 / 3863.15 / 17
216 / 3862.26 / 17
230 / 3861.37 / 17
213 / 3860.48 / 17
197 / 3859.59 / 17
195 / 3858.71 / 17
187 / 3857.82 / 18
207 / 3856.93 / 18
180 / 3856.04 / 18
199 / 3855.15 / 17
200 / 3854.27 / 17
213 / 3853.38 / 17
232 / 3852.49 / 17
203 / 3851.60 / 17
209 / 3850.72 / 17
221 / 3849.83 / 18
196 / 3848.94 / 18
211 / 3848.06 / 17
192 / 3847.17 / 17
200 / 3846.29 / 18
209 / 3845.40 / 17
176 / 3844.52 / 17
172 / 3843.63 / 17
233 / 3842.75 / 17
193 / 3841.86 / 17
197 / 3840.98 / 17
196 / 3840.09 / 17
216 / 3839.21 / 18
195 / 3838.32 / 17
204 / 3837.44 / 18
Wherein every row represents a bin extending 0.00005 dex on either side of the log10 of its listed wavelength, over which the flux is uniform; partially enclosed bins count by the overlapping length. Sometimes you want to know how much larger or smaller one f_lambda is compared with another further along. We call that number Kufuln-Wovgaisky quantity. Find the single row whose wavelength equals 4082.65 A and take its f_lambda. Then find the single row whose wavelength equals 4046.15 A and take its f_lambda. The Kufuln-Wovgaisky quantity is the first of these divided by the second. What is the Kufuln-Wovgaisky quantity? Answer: 1.05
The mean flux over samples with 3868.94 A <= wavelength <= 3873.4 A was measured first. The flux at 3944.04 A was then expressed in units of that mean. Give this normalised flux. 0.77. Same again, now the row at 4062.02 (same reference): 0.84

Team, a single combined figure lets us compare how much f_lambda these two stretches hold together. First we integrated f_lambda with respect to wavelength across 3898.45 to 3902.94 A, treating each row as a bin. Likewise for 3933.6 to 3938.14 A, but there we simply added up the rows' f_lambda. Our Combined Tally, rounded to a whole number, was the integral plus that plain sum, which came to 1854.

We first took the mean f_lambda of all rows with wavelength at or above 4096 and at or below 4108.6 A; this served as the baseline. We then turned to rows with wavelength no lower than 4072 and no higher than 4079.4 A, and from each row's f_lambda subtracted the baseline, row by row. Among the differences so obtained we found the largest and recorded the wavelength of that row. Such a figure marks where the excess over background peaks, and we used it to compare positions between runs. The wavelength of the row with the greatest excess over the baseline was 4072.32 A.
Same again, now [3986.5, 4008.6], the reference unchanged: 4003.52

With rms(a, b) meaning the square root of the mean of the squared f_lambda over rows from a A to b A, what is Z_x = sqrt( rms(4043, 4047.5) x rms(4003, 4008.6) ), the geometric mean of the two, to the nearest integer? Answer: 222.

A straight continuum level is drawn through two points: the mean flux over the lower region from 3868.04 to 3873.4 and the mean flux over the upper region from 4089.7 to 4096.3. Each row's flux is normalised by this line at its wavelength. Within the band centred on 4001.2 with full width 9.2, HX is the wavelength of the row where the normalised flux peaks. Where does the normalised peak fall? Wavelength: 4003.52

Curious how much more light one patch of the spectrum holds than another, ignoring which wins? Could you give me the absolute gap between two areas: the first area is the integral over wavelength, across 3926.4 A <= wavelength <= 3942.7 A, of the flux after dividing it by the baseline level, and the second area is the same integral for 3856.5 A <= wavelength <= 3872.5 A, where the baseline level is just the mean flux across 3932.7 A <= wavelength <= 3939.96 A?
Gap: 4.8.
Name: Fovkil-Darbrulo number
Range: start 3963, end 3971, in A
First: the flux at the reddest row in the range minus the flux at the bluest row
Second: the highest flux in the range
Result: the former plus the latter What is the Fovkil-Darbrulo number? 228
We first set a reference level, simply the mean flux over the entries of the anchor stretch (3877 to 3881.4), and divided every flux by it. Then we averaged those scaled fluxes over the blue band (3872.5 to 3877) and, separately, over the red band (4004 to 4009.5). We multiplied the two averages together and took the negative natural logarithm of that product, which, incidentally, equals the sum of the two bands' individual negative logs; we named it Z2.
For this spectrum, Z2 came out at -0.080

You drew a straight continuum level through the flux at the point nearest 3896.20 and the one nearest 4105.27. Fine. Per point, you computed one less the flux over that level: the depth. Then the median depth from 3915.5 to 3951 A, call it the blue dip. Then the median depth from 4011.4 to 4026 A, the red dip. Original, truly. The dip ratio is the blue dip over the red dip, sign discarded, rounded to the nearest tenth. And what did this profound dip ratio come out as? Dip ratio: 8.1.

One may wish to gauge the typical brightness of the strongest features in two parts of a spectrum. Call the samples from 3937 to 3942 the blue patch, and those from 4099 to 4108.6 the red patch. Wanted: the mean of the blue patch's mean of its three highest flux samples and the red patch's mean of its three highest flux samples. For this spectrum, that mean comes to 219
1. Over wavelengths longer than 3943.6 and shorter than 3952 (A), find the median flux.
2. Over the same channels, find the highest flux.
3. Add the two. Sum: 452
